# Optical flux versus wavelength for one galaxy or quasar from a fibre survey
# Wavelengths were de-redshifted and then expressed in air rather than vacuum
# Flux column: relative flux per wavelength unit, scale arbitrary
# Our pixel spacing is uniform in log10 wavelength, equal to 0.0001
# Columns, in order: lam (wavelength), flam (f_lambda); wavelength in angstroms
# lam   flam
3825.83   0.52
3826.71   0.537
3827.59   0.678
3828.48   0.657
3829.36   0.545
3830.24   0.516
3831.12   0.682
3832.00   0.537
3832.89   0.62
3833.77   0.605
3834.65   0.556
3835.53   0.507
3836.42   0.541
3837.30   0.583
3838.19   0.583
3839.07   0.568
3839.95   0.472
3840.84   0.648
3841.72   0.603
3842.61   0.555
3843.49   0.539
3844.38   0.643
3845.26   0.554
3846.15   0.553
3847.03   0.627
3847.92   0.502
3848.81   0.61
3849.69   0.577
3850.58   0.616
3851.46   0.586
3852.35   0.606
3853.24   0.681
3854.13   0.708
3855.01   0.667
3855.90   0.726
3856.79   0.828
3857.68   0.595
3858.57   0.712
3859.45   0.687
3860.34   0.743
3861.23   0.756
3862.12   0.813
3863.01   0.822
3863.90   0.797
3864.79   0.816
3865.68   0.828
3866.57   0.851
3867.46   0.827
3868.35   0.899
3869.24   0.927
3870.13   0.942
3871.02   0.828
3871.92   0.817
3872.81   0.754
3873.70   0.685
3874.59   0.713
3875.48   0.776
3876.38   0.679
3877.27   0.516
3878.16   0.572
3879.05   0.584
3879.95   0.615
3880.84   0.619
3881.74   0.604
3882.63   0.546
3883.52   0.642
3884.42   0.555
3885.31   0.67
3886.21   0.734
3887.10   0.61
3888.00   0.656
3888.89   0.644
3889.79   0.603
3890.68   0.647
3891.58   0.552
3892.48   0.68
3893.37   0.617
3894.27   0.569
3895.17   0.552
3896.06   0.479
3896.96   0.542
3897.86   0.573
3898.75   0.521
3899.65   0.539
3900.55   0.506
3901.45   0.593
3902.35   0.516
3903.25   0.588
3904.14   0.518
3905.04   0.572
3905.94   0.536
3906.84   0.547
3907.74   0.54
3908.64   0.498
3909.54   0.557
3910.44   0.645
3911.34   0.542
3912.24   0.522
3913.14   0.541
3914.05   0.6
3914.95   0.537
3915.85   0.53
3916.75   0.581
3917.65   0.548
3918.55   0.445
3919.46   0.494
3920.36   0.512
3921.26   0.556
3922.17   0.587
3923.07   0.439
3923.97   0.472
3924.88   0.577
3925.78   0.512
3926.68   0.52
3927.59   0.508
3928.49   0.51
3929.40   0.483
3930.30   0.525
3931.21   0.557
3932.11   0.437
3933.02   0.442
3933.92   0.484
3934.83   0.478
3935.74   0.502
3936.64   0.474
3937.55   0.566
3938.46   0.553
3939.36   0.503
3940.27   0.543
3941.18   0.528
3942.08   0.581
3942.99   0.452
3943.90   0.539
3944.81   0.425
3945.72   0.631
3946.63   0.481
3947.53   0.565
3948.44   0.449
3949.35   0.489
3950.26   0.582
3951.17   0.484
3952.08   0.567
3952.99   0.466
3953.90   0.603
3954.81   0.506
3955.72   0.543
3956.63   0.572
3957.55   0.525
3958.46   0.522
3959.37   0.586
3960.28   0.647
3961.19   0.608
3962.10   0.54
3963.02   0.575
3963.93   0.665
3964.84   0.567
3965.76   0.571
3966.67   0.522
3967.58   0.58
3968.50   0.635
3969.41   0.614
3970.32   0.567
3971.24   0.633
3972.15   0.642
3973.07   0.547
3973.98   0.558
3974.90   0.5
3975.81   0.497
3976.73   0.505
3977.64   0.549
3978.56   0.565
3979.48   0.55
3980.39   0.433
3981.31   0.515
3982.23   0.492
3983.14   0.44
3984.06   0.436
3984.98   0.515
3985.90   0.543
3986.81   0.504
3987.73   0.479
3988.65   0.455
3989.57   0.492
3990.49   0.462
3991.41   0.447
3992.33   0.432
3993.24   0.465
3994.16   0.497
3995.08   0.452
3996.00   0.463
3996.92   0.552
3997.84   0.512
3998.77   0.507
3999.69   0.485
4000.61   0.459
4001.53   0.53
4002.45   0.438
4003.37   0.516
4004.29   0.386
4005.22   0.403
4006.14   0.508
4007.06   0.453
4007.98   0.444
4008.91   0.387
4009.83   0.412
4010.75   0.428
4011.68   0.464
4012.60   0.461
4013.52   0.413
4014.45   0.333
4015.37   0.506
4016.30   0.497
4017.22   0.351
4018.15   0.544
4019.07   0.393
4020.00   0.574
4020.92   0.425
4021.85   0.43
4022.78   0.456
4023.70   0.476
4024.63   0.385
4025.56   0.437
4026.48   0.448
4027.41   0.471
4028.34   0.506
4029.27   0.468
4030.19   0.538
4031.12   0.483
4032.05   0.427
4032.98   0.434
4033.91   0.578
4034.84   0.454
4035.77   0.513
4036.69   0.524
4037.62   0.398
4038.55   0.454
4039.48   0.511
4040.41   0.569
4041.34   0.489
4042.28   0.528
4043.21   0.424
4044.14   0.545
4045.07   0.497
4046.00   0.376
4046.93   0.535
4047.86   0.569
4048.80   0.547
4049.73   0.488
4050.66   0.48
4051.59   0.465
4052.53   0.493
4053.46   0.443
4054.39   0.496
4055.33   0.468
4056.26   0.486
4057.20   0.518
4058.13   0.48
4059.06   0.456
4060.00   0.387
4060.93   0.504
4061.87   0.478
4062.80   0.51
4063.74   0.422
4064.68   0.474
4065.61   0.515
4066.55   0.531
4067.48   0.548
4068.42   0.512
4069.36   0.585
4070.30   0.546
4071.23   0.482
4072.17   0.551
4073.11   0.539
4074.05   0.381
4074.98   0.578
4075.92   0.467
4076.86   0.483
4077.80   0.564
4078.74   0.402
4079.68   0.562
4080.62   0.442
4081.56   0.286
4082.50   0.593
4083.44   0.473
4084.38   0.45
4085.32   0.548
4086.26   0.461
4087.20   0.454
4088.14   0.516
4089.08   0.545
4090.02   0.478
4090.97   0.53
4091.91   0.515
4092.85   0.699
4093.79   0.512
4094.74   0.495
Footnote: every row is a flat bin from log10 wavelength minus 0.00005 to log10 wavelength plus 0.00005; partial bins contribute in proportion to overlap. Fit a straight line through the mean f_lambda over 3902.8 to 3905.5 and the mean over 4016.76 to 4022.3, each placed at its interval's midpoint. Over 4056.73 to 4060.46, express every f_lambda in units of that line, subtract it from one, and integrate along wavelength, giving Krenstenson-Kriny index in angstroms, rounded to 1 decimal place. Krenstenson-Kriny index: -0.4 angstroms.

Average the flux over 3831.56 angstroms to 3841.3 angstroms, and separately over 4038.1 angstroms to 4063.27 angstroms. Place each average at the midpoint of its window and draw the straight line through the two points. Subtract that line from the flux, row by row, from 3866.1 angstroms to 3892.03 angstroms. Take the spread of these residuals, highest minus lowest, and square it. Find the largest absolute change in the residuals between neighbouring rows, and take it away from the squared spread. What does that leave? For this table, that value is 0.02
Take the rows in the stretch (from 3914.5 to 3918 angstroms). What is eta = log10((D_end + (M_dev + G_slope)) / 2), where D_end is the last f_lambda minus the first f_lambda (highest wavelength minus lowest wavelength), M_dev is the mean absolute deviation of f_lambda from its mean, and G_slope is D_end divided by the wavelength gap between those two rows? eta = -1.81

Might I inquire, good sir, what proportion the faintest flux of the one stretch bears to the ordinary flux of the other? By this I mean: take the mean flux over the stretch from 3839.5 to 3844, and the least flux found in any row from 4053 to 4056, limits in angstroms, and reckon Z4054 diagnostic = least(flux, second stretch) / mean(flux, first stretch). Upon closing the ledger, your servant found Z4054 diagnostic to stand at 0.79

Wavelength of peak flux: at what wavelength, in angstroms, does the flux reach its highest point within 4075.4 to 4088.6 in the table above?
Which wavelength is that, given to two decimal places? 4082.50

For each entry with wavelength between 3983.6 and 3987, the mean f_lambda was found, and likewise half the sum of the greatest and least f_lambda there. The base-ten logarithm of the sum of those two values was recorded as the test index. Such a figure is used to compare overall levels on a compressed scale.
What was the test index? 0.00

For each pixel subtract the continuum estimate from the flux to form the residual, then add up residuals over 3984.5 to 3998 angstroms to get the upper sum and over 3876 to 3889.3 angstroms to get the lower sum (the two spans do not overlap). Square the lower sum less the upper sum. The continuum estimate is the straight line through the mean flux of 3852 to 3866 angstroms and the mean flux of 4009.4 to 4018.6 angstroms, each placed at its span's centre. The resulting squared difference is 1.3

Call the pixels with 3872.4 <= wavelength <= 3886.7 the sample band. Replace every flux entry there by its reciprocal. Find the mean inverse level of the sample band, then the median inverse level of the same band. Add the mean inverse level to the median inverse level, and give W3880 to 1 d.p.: 3.2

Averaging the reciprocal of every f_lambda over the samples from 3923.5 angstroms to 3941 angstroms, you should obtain 1.98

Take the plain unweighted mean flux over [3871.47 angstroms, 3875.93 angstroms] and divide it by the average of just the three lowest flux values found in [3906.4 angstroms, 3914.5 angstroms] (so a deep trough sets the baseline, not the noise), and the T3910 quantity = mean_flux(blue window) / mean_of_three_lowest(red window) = 1.44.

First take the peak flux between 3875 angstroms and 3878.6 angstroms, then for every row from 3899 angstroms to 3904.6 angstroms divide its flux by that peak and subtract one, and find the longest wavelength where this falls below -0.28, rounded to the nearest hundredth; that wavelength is 3904.14 angstroms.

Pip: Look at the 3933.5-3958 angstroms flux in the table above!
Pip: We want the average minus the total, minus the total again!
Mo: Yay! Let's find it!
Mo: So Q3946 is -28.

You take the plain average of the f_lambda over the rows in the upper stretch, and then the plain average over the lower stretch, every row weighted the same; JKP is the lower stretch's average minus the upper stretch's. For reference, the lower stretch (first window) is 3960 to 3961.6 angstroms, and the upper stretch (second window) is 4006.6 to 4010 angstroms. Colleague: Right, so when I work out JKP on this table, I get 0.20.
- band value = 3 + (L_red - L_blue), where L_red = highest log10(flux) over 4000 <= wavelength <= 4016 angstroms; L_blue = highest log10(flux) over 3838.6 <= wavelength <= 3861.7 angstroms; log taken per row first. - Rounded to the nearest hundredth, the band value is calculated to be 2.81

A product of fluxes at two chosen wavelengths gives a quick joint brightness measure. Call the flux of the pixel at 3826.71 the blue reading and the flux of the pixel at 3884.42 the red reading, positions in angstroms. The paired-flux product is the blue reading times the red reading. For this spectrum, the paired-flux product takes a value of 0.298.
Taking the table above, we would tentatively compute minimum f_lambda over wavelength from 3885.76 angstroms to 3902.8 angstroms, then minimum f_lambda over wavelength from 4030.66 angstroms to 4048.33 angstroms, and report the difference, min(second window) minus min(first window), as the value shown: -0.103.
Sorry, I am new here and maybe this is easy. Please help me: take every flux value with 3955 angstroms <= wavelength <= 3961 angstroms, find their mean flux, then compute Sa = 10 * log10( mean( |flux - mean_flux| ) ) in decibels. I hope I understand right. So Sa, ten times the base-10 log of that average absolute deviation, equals -14.5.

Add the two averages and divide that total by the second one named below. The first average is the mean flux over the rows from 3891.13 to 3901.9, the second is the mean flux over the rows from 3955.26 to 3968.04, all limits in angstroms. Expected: 1.98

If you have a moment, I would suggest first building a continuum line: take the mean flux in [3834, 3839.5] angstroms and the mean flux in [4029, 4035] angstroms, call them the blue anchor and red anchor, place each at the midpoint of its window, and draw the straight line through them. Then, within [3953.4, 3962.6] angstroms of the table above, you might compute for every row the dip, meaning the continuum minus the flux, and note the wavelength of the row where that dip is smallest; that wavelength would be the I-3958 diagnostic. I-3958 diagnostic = 3960.28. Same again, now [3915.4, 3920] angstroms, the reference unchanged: 3916.75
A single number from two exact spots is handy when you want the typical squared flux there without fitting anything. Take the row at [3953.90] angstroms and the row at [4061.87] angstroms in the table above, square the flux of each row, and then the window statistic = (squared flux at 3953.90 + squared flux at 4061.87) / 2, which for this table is 0.30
